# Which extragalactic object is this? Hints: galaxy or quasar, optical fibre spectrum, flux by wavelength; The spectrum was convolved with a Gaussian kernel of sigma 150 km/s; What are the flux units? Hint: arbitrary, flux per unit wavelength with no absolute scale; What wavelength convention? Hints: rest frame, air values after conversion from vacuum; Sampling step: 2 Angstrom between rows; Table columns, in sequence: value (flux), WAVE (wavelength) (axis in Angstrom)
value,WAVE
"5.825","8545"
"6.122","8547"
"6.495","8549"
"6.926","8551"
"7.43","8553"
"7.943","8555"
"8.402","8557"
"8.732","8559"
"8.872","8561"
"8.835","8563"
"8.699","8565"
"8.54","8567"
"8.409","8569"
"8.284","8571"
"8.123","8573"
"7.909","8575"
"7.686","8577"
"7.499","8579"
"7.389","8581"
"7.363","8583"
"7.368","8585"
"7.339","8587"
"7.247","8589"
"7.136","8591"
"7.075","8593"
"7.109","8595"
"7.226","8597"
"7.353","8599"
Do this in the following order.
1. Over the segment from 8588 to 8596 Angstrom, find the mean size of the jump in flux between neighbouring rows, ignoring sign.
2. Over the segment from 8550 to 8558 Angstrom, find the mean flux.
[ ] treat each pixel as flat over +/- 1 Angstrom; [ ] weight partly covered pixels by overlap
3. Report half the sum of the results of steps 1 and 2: 3.9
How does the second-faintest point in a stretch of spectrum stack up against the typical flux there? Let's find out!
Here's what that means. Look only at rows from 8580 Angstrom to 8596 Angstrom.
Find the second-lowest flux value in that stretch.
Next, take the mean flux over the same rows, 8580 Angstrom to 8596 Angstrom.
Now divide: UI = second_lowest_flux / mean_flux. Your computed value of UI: 0.980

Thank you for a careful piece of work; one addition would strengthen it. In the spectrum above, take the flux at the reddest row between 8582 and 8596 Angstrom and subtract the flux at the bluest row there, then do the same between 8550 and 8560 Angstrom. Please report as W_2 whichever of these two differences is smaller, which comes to -0.3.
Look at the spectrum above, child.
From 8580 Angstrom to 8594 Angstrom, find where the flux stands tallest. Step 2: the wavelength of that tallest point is 8581 Angstrom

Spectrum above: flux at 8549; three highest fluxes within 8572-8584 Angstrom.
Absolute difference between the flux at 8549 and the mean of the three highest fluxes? 1.4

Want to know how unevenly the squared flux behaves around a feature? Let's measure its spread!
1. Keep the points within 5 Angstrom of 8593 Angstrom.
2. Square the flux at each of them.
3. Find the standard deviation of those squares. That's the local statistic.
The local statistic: 1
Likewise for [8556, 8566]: 3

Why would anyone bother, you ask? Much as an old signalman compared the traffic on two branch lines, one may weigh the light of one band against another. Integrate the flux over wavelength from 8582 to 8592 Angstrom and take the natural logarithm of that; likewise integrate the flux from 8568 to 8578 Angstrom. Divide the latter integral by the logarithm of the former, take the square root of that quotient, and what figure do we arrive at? 4.3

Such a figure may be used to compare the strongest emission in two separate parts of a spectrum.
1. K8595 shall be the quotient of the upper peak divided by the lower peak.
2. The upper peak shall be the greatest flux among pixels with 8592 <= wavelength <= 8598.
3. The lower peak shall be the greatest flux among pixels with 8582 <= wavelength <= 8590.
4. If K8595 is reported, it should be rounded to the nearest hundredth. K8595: 0.98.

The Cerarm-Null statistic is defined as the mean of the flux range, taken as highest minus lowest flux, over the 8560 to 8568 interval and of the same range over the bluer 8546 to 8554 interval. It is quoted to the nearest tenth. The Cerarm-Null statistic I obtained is 0.8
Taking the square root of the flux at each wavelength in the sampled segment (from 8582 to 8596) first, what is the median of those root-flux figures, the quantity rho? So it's 2.69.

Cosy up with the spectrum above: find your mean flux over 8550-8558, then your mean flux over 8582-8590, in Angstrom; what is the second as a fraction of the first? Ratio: 0.95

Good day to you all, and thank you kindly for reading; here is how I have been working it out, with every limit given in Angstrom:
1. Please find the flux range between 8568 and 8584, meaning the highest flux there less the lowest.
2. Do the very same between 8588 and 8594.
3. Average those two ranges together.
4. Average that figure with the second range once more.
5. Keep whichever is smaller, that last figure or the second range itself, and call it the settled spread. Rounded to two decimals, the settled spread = 0.17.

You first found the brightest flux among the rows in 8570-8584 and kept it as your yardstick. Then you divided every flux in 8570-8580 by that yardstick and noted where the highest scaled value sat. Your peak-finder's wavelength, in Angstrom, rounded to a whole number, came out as 8571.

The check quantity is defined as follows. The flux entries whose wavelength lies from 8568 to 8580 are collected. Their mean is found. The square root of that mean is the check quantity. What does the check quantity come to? 2.83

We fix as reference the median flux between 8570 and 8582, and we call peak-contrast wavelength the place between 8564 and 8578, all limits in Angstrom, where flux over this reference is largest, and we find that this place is 8565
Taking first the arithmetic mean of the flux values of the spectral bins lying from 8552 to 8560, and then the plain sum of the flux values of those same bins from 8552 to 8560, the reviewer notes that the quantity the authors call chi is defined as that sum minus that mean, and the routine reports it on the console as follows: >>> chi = 24.4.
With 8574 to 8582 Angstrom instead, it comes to 22.9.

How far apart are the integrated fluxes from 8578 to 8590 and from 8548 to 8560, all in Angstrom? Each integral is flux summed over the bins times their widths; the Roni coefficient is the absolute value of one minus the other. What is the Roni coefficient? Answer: 3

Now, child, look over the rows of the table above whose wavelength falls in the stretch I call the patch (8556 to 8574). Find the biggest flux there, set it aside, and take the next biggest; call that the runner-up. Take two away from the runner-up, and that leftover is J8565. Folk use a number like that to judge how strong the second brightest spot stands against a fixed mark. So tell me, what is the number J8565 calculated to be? 6.8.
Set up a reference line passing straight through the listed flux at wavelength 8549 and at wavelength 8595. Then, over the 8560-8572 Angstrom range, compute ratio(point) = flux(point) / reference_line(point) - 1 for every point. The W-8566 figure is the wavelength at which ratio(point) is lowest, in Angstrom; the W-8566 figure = 8571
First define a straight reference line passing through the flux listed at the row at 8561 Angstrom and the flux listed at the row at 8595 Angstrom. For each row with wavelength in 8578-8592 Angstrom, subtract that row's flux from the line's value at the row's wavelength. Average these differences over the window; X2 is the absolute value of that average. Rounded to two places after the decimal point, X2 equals 0.29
